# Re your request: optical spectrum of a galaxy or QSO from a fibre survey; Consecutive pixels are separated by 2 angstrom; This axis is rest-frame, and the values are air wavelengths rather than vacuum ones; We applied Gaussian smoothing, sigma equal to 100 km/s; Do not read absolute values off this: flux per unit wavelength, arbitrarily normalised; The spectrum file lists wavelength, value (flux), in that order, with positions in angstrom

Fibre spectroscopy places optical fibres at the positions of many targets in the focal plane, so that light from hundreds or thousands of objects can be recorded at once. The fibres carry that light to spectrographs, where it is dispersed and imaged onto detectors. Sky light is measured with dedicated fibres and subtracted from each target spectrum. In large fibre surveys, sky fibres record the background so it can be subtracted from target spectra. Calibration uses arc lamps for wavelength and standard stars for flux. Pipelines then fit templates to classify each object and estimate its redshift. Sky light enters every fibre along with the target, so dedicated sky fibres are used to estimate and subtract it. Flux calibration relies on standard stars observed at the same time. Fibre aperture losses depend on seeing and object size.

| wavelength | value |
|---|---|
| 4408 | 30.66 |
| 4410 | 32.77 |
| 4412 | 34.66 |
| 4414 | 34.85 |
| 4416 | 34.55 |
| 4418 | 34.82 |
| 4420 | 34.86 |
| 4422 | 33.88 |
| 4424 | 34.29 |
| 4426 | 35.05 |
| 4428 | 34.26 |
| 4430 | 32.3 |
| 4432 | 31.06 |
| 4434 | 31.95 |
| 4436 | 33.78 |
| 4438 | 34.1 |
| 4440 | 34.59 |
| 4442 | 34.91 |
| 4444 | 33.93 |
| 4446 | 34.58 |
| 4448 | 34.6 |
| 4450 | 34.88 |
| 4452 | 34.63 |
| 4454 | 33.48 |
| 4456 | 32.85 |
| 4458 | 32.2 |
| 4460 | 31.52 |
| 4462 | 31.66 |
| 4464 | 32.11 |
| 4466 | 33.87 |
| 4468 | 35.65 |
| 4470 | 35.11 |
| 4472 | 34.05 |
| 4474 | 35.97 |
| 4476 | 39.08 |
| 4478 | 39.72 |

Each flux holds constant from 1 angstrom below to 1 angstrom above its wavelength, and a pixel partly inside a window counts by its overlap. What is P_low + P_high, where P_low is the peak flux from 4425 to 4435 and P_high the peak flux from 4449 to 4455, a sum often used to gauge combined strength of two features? 69.9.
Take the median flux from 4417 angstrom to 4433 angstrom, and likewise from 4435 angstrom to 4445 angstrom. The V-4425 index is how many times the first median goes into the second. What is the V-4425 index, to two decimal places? 0.99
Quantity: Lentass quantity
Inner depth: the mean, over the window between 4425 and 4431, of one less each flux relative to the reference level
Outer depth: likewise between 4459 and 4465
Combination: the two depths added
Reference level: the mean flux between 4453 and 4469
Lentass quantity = 0.01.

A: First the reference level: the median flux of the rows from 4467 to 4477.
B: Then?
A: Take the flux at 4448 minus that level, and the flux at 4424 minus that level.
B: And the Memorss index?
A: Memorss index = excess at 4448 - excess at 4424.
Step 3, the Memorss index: 0.3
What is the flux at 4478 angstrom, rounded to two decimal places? 39.72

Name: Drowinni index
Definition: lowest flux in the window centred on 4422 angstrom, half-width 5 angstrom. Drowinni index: 33.88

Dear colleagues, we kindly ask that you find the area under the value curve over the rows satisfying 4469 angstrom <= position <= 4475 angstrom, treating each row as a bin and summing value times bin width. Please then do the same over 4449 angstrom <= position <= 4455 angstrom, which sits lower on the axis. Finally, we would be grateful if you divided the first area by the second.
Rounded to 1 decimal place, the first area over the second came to 1.0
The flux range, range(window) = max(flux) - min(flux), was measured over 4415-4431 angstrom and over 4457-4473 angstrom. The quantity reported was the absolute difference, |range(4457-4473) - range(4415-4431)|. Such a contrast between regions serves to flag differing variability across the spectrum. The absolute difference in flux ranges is 1.4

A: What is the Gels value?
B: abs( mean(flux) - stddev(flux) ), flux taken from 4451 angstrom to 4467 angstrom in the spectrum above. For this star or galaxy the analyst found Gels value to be 31.7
